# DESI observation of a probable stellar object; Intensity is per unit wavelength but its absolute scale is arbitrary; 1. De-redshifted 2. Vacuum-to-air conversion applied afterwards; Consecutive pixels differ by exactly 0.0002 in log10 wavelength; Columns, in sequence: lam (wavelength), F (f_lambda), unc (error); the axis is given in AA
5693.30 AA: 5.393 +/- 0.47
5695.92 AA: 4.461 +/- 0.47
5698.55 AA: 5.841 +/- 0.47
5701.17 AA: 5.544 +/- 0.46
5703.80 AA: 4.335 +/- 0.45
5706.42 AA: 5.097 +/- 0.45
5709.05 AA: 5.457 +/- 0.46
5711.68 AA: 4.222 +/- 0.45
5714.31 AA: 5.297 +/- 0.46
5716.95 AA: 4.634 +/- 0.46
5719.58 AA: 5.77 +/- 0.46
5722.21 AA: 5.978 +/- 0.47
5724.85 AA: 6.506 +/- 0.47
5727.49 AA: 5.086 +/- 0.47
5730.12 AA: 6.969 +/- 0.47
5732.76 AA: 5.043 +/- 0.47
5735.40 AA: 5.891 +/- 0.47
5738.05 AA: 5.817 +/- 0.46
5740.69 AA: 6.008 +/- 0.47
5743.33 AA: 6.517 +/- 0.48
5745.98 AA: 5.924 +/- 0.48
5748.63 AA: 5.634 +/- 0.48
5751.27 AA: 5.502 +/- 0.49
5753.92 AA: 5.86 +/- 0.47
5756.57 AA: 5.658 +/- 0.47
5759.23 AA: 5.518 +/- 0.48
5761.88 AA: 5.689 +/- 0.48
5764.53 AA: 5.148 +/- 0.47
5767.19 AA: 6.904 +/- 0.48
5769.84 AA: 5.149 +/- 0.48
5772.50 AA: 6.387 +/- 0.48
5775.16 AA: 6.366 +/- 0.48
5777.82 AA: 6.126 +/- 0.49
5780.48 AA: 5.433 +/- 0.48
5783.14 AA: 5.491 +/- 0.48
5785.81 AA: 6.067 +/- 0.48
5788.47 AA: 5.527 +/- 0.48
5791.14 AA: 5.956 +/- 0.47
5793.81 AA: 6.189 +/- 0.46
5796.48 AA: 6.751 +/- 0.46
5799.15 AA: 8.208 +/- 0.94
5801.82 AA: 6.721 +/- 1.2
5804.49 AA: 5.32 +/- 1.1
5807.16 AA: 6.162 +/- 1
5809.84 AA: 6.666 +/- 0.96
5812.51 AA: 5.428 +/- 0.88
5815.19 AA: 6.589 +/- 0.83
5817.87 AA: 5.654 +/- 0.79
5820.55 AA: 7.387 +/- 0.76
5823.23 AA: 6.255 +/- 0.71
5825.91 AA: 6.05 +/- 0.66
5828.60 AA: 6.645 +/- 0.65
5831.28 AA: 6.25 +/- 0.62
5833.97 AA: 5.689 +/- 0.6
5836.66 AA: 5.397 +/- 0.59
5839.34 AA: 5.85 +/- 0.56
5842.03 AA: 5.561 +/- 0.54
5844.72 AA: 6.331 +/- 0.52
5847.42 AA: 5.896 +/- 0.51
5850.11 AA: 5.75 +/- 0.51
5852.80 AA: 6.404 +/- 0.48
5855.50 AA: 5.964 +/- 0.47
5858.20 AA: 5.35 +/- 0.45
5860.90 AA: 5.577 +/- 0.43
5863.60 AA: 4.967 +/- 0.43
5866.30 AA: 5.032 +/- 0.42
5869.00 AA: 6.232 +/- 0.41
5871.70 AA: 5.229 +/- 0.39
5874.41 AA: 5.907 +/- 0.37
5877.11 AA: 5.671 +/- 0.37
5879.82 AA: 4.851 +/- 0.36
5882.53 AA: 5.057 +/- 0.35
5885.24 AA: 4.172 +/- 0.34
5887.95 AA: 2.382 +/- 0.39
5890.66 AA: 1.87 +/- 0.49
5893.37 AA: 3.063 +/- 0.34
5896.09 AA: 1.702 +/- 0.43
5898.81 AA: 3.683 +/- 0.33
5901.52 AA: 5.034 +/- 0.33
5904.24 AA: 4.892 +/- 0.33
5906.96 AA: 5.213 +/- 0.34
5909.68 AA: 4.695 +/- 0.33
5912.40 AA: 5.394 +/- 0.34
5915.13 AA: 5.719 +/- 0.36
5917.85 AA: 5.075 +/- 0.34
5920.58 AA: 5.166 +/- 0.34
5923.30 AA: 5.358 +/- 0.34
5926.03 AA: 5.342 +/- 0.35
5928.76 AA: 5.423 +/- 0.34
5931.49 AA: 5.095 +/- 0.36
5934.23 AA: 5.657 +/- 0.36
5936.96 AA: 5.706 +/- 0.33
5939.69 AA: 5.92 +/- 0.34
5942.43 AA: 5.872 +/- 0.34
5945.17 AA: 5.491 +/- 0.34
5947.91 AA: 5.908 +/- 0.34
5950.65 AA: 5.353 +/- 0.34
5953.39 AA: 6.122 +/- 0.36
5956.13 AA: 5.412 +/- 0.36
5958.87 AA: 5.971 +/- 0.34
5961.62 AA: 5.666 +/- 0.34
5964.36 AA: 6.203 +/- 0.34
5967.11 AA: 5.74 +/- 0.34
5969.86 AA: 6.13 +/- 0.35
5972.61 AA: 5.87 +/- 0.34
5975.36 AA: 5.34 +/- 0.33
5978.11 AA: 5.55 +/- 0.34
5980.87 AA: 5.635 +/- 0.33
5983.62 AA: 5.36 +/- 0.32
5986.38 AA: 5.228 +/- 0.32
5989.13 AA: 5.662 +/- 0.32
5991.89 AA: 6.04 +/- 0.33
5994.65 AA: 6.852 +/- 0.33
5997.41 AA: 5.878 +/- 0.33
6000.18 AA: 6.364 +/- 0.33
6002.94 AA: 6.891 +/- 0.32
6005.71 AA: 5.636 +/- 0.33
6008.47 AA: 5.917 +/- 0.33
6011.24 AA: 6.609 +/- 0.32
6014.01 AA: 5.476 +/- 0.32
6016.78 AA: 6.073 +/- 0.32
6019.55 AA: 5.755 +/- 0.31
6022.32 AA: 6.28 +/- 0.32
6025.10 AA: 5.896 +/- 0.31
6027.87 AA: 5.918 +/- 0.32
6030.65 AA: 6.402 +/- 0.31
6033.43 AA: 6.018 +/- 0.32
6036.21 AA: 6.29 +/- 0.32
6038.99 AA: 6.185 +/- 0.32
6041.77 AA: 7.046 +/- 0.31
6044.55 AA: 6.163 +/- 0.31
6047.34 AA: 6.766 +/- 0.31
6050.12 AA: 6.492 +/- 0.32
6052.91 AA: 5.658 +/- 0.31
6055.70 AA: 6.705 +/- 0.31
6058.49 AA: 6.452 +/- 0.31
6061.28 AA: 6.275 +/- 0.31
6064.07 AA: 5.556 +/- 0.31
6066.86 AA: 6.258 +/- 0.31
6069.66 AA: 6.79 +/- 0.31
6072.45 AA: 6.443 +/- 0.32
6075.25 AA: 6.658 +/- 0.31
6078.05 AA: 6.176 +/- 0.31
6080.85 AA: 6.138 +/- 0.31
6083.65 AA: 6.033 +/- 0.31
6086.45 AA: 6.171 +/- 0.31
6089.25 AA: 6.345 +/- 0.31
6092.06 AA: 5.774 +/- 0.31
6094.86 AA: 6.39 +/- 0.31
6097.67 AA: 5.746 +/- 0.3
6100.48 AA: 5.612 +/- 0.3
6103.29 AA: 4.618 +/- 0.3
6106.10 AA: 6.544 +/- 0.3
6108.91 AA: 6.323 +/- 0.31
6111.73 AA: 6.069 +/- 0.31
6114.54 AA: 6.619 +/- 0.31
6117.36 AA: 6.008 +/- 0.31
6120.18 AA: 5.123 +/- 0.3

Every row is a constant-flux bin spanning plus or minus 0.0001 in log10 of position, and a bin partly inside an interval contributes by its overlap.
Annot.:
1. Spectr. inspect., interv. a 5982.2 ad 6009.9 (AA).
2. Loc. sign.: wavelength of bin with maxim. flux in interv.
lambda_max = 6002.94 AA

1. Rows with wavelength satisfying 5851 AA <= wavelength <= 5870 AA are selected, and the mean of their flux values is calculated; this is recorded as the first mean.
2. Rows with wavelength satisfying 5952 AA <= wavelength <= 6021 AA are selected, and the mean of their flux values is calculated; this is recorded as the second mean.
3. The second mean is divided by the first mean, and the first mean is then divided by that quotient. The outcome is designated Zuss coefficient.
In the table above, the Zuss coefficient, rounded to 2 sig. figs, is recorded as 5.4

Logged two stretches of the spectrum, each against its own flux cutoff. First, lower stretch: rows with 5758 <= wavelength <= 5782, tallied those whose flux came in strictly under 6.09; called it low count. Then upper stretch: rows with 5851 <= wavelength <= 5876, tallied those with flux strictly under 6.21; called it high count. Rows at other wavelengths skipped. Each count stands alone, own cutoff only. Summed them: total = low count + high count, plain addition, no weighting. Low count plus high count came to 12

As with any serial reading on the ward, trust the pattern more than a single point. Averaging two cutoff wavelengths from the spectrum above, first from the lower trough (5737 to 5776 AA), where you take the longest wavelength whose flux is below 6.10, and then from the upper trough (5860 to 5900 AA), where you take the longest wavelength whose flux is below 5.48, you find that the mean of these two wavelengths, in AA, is 5834.3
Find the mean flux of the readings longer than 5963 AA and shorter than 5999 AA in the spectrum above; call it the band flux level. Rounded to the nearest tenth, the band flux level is 5.8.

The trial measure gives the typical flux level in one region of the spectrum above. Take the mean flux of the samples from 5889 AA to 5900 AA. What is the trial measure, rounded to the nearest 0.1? 2.6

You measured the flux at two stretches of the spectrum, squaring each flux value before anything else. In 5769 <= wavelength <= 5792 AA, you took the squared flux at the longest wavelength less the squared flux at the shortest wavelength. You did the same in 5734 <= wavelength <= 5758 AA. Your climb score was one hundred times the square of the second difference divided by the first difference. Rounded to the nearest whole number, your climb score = 81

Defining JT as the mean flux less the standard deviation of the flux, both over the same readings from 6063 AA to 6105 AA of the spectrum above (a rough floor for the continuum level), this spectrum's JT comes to 5.5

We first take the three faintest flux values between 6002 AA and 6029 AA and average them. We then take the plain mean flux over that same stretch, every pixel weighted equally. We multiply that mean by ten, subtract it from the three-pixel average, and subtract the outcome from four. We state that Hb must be 59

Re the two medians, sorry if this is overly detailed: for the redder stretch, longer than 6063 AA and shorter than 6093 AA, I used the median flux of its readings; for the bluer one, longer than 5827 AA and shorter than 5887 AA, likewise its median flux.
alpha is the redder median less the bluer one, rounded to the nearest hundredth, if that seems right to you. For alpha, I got 0.50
